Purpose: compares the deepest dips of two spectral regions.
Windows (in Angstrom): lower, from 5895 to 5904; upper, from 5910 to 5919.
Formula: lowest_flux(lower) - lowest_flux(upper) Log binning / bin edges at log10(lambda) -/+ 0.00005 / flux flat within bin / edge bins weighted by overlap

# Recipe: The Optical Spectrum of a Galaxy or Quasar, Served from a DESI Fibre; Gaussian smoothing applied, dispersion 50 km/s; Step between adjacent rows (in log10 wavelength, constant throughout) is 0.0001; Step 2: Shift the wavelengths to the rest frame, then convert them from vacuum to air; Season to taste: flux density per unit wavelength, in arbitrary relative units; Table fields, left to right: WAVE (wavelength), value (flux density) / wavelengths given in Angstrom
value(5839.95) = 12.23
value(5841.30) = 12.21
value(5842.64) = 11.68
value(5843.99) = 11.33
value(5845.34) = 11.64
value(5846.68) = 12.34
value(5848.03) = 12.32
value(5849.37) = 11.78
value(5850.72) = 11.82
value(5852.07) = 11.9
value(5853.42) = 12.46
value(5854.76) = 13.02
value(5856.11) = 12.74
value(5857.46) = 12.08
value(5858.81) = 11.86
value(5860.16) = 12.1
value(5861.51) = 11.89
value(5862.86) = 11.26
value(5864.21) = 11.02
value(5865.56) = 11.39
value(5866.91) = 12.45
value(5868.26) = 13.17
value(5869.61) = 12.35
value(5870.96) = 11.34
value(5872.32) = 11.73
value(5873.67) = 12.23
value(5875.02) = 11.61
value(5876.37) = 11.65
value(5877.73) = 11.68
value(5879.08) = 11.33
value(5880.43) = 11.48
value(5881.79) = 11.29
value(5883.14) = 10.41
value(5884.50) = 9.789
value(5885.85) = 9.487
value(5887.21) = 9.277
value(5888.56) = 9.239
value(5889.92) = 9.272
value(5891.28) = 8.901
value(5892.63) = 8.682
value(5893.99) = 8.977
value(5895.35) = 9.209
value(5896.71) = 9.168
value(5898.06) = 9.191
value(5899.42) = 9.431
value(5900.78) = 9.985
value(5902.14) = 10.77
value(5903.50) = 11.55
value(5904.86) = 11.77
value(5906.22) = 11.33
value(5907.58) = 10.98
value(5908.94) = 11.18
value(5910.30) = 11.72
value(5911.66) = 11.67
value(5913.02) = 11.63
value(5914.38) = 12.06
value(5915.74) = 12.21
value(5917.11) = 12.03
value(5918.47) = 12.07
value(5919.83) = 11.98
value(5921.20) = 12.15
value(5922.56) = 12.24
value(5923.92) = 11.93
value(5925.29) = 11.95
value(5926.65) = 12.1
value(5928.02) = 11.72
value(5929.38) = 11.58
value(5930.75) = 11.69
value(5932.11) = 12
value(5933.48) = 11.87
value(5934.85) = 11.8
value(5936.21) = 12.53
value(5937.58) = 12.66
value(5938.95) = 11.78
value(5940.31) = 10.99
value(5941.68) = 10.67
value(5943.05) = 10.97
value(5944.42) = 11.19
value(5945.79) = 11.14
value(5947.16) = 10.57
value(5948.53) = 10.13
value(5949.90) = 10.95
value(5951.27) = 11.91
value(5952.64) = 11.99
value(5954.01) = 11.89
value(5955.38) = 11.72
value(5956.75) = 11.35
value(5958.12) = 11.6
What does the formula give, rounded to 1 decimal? -2.5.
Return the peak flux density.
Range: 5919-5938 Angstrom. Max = 12.66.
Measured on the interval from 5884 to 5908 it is 11.77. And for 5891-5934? 12.24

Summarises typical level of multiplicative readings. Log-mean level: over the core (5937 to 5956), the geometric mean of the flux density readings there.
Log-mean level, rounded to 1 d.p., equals 11.3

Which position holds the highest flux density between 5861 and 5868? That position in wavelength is 5866.91 Angstrom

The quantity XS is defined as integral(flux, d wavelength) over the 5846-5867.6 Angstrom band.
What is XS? 260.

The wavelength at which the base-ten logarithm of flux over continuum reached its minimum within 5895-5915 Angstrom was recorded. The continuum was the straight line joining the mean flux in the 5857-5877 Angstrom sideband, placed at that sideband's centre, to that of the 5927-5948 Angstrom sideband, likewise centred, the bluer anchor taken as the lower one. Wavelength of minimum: 5896.71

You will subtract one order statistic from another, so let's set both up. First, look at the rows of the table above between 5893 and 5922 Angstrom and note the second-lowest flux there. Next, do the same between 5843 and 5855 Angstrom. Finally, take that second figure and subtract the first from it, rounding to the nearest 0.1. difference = 2.5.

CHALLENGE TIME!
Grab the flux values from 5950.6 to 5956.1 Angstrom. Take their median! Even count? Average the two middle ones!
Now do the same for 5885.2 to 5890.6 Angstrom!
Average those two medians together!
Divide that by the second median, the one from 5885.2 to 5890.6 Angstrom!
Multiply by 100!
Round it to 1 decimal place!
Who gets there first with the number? 114.2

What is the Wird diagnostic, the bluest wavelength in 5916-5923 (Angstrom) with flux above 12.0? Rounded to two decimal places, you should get 5917.11 Angstrom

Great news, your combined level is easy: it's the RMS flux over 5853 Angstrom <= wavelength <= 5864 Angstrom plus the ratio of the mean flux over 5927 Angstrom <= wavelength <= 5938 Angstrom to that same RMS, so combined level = 13.2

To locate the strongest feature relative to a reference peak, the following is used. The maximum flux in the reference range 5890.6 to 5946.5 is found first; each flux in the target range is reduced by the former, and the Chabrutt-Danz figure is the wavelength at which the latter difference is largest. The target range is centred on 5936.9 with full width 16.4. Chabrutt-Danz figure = 5937.58 Angstrom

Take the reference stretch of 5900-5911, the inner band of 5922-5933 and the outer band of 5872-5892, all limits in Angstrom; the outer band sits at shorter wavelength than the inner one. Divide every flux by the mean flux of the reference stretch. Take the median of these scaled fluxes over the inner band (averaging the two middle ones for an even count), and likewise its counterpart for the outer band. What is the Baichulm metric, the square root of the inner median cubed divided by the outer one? 1.10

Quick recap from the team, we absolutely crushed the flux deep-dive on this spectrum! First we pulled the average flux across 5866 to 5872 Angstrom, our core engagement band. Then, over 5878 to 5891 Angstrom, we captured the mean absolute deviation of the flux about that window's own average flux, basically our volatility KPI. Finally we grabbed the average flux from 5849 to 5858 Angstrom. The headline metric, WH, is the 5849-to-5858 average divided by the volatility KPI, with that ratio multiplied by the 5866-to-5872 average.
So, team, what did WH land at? 178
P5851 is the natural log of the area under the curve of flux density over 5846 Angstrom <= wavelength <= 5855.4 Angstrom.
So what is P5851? 4.75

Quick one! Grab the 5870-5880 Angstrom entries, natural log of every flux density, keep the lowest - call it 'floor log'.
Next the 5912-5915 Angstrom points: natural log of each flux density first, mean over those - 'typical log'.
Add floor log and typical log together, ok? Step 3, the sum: 4.90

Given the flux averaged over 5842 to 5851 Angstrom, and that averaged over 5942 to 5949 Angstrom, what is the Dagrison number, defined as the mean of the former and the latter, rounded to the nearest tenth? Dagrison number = 11.3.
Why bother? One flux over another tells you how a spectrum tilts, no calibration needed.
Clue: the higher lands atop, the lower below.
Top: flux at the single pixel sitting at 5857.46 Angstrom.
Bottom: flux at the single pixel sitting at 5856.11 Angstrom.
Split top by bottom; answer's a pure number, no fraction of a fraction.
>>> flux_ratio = 0.95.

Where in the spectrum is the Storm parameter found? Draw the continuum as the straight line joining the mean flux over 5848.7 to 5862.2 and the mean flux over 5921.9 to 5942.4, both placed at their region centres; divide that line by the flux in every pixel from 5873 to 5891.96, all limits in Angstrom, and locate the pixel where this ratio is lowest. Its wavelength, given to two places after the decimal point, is 5873.67 Angstrom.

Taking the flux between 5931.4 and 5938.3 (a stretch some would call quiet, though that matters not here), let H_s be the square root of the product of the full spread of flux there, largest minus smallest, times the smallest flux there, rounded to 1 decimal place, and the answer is 3.2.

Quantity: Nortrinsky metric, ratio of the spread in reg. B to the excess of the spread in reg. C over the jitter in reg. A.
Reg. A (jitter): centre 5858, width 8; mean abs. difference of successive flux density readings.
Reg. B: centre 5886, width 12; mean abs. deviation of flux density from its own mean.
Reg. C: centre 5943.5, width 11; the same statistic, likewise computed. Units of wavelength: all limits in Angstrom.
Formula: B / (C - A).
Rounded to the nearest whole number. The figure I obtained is 23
